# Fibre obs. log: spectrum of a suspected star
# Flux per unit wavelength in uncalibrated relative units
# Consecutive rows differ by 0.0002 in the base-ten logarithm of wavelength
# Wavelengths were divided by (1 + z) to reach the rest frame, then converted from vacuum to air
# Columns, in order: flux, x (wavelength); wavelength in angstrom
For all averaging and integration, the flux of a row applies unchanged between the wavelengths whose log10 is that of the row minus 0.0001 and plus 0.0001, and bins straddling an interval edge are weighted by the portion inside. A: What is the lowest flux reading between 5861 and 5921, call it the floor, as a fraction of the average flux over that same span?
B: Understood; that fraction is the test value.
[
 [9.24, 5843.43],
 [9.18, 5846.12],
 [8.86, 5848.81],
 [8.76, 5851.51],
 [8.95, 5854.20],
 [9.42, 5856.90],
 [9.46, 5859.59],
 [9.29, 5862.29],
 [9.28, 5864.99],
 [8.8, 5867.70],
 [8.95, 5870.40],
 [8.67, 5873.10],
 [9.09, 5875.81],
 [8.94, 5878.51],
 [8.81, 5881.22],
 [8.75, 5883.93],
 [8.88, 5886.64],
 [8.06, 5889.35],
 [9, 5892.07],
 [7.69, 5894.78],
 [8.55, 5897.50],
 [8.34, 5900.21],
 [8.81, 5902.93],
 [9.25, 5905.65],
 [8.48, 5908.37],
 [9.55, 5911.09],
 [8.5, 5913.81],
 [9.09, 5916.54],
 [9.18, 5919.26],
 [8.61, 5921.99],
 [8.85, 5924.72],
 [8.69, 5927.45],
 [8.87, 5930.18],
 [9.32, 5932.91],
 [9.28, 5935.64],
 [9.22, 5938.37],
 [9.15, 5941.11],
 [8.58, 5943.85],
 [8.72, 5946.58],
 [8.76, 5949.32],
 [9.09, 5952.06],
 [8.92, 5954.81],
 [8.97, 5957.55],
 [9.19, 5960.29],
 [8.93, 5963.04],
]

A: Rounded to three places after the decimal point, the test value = 0.872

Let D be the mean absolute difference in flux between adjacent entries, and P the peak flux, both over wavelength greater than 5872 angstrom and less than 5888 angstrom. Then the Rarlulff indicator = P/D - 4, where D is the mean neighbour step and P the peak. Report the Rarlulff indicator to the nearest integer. 47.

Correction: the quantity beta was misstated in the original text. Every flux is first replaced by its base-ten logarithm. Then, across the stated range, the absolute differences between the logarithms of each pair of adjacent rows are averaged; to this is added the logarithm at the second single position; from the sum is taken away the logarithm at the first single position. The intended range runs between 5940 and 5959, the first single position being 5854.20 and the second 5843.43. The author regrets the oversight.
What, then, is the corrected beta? 0.024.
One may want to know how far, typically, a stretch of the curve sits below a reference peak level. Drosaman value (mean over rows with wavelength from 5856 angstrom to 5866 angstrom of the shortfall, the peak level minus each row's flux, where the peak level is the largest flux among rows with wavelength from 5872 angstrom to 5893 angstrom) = -0.27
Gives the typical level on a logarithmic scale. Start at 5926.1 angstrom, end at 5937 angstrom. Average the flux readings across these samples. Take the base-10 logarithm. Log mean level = 0.956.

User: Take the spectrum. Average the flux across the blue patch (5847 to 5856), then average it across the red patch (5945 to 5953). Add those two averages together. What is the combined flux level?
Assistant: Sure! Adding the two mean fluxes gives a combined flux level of 17.7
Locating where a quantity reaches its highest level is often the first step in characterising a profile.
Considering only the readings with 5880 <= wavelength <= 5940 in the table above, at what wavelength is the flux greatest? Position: 5911.09 angstrom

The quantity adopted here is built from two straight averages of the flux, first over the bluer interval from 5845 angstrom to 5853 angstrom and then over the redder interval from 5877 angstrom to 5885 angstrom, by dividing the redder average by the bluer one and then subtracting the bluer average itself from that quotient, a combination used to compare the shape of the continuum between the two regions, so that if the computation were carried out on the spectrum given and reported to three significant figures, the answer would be -7.94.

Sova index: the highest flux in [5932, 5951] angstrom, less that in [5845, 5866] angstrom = -0.14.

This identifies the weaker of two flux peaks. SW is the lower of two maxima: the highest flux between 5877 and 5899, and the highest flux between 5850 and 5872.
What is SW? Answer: 9.00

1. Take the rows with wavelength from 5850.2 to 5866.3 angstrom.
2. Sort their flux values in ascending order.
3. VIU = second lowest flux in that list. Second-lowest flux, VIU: 8.95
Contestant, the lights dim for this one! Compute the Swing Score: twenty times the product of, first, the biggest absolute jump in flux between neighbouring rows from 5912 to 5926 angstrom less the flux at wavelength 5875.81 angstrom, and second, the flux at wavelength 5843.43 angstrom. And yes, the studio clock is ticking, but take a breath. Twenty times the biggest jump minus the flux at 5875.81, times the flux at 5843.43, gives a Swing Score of -1571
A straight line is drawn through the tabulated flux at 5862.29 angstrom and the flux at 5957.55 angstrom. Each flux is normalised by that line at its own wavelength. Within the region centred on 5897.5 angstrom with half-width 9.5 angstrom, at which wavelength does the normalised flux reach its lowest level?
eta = 5894.78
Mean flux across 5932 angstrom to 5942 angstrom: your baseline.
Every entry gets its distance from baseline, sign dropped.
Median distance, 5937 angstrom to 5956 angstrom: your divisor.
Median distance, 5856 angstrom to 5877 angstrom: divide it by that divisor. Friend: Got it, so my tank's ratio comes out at 1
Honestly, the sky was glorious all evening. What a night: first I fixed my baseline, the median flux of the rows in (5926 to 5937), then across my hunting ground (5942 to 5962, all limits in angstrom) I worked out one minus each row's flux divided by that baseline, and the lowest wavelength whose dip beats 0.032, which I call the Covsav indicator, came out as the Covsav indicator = 5943.85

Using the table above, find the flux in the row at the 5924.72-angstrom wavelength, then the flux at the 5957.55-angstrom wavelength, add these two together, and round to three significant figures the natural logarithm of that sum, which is 2.88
